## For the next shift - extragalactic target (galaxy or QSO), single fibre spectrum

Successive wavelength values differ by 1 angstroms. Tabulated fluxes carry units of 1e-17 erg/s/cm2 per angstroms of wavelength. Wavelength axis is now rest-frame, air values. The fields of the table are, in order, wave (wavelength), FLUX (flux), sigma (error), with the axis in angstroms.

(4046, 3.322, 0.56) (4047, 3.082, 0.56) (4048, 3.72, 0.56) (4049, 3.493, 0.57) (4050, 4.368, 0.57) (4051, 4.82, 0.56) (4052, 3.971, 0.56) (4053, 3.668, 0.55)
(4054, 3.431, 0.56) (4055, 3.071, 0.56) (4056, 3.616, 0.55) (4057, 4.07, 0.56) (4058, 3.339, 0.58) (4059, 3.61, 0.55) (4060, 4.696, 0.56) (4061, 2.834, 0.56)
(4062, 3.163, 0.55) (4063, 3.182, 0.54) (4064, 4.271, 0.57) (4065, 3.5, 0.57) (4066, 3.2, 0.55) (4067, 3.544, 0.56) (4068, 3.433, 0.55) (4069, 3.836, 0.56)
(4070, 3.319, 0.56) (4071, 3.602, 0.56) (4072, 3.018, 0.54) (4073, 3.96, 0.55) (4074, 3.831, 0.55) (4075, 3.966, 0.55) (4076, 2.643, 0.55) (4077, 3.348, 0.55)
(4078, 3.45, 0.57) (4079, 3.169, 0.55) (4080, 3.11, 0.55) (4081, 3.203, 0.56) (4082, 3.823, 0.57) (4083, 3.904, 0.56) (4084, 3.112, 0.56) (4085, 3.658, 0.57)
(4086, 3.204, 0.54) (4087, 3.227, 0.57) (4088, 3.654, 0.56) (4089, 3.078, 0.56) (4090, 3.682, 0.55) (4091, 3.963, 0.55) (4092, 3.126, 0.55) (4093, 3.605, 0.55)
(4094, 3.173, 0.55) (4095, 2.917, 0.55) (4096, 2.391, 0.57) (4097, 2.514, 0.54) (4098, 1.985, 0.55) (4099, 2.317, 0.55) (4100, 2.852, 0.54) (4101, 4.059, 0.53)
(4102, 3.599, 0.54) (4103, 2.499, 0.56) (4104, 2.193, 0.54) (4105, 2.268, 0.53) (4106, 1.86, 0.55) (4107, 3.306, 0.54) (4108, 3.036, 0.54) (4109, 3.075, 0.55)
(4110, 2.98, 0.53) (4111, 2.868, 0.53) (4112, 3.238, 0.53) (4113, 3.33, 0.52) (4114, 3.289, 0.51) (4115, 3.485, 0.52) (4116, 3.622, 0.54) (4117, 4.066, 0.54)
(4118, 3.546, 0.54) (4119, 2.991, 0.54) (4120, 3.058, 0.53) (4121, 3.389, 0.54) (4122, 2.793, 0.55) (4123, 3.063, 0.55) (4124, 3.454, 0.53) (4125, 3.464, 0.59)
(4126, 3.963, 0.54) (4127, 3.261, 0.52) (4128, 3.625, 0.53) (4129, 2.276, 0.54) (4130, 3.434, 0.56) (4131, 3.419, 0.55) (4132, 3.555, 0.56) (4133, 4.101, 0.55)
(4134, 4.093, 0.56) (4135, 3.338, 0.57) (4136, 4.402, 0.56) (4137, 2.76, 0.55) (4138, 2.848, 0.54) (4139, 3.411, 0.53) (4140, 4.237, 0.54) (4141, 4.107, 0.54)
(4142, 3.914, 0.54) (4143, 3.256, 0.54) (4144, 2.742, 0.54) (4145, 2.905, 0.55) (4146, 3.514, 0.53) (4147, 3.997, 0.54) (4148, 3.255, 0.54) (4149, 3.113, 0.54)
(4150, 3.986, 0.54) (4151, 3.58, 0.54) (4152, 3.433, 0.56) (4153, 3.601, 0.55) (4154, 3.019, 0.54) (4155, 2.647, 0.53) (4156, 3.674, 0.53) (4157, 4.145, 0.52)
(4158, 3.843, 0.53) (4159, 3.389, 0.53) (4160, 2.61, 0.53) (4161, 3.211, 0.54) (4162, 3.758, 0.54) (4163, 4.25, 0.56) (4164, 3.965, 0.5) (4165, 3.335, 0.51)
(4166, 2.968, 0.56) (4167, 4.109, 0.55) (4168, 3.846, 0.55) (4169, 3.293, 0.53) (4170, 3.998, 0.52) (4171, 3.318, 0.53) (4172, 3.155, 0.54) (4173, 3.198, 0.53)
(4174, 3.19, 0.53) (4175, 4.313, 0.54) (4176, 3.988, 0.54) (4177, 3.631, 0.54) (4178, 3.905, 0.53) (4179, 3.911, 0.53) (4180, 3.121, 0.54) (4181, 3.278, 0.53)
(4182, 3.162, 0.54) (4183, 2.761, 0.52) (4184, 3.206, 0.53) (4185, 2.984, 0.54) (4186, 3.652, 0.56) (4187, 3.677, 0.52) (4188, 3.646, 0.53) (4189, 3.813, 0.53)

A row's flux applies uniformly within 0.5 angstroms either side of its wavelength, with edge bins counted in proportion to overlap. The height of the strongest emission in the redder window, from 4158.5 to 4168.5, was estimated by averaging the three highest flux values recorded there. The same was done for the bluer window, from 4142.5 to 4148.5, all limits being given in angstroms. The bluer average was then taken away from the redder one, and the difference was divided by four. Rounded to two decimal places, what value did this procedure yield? 0.13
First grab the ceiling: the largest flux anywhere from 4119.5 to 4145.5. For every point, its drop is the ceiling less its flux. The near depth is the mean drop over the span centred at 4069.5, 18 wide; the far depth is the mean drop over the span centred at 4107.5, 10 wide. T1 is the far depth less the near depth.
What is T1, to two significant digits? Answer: 0.72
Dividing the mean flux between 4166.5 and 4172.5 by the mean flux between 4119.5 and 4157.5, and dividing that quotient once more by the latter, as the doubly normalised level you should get 0.305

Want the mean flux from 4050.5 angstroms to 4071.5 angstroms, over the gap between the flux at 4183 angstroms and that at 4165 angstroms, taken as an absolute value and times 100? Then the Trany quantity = 632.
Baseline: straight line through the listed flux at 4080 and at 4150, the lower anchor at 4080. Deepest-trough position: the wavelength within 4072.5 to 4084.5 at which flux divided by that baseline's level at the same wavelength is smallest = 4076 angstroms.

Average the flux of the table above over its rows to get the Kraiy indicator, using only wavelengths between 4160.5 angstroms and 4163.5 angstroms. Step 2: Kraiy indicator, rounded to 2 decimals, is 3.74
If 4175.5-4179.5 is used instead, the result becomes 3.86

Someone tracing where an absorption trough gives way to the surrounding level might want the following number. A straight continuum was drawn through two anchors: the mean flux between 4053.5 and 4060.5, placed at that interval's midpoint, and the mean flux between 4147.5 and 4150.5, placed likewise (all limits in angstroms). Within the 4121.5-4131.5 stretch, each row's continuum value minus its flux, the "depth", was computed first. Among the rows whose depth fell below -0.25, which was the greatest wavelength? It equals 4126 angstroms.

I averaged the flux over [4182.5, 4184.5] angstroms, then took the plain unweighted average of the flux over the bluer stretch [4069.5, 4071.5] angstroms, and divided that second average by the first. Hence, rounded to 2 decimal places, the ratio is 1.16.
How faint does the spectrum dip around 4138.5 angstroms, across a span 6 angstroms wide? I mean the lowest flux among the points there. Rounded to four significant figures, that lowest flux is 2.760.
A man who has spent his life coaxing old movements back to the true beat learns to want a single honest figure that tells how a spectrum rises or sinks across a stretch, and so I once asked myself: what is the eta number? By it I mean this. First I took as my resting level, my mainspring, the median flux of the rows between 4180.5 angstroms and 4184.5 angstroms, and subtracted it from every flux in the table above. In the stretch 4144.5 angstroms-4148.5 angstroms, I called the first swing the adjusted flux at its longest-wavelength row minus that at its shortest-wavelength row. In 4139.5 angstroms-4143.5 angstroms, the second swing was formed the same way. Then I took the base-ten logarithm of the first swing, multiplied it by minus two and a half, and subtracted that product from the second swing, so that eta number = -2.1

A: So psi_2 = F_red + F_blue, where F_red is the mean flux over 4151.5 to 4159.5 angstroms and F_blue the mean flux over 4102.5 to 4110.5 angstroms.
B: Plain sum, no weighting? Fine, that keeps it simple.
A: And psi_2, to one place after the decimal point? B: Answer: 6.1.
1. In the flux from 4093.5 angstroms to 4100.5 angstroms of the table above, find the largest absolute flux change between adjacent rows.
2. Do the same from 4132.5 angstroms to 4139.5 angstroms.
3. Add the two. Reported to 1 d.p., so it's 2.2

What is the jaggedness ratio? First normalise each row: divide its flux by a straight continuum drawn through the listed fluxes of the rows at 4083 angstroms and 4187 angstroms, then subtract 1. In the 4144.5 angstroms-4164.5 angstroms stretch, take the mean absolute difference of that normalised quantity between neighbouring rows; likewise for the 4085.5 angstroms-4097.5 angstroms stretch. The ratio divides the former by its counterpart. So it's 1.2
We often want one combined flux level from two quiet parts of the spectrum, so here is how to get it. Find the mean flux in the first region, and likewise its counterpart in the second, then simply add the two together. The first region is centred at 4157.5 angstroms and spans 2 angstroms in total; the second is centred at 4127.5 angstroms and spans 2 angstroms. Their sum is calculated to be 7.4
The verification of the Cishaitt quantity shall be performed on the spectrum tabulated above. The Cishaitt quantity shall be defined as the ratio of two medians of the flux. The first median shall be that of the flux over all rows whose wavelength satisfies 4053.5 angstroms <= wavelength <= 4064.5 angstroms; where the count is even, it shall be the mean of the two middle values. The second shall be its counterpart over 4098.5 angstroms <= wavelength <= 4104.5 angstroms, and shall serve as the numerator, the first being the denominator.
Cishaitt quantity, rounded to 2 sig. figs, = 0.78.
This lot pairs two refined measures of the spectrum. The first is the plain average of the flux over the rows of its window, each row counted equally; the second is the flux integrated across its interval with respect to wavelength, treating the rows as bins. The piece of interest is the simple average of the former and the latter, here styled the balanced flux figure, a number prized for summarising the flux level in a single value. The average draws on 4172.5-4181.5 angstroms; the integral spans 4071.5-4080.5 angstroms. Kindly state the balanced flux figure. 17.1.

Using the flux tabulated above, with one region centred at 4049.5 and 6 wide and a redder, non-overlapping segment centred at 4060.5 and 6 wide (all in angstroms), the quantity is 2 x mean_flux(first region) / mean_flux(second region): 2.25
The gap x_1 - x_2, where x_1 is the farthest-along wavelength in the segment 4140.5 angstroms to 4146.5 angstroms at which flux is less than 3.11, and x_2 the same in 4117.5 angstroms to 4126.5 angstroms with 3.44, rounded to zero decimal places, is 22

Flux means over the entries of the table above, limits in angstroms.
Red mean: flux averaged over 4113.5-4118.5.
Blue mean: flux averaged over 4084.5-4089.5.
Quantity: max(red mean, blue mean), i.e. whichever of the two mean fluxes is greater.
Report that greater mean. 3.60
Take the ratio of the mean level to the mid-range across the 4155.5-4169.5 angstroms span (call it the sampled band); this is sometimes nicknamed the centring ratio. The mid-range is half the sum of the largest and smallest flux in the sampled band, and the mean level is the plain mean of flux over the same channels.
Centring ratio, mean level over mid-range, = 1.05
